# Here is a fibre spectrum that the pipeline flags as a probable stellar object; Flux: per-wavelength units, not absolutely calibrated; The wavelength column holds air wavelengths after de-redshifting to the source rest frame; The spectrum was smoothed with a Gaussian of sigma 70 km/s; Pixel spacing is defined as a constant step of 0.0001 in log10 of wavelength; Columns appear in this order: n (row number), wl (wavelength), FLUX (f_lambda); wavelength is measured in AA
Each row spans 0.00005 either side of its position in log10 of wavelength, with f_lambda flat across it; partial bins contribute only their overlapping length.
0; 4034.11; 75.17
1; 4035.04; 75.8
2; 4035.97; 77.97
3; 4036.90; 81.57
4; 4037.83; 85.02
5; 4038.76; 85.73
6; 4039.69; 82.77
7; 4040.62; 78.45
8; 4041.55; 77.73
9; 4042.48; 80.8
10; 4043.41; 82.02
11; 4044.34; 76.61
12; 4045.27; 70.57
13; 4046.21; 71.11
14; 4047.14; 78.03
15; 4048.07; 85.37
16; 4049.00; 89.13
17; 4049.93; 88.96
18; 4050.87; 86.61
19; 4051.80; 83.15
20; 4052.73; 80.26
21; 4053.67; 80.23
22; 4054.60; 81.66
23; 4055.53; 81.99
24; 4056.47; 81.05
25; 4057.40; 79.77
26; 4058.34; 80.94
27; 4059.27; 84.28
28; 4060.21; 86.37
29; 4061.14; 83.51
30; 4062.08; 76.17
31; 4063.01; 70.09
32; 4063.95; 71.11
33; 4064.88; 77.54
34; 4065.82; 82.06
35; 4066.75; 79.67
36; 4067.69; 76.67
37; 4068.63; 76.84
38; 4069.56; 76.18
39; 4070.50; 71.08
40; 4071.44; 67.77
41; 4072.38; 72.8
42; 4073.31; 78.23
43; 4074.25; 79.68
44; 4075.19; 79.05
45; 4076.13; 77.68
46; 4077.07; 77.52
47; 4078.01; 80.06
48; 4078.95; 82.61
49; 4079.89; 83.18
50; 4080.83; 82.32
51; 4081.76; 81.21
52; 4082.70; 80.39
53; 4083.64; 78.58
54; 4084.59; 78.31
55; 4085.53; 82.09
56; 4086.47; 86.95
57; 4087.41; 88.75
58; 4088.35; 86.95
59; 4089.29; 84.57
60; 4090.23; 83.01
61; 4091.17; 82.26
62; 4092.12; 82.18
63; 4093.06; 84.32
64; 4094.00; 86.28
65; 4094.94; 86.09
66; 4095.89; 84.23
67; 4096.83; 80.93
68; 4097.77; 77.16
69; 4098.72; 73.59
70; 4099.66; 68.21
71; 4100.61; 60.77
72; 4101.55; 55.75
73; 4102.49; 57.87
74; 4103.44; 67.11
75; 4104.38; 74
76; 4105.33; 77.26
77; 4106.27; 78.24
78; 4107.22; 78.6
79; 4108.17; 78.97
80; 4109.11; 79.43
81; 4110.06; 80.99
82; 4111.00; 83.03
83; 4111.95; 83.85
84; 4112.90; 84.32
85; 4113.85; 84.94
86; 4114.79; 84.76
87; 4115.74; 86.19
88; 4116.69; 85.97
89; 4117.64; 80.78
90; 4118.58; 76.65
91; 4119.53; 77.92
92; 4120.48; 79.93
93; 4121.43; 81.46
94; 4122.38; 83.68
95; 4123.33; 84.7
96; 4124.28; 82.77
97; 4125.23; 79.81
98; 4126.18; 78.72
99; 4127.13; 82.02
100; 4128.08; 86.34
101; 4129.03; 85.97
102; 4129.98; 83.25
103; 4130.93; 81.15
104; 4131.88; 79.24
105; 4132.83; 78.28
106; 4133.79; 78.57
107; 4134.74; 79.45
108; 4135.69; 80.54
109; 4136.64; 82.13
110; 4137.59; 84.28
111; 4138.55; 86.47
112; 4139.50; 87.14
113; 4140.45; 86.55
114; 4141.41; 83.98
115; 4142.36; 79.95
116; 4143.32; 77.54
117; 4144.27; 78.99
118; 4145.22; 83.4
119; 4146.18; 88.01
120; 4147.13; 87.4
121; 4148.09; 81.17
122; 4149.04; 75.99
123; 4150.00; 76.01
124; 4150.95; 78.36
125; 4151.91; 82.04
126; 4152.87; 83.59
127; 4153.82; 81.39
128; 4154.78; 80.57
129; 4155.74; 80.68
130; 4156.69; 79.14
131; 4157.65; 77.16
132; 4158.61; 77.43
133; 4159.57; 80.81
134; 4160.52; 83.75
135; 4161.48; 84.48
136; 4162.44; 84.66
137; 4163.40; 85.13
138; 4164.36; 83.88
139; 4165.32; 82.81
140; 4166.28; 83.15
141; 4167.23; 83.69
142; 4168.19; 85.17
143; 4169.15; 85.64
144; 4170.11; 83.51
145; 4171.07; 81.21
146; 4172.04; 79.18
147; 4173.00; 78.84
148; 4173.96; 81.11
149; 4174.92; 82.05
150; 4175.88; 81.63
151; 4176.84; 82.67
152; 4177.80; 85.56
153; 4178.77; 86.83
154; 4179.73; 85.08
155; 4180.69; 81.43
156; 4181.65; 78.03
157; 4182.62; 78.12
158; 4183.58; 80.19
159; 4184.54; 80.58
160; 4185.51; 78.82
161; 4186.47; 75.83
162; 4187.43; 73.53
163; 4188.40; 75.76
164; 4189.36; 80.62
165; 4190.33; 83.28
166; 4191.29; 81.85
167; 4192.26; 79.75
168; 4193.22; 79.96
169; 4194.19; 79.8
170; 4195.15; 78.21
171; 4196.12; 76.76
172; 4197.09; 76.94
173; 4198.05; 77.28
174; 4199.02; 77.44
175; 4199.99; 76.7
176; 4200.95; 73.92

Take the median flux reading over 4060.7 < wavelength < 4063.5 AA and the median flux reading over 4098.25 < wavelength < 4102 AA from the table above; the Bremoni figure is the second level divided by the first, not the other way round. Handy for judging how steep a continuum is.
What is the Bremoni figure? 0.85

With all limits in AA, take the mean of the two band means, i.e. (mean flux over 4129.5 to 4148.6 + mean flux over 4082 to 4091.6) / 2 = 82.8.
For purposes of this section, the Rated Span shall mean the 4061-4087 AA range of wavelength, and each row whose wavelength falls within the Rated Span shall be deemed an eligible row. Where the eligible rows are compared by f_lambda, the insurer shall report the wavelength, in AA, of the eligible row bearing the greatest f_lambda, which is 4086.47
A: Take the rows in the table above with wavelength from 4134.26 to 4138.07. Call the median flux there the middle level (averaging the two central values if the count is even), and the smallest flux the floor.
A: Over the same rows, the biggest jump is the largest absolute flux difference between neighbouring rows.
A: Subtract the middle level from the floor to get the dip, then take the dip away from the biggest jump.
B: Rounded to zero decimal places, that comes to 4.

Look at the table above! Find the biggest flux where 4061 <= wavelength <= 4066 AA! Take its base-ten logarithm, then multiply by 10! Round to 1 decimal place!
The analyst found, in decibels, 19.2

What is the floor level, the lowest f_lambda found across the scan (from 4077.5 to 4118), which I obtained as 55.75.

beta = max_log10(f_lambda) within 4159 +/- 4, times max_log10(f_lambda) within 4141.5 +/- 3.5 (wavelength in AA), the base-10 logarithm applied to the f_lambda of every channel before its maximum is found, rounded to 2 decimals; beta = 3.74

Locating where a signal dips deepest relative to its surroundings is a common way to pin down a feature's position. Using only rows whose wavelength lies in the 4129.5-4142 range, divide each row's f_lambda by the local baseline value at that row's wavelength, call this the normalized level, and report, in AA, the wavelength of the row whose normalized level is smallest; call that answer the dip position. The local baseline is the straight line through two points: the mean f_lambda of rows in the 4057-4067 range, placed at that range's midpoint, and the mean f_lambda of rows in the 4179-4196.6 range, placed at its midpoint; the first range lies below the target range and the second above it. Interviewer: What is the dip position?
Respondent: 4132.83 AA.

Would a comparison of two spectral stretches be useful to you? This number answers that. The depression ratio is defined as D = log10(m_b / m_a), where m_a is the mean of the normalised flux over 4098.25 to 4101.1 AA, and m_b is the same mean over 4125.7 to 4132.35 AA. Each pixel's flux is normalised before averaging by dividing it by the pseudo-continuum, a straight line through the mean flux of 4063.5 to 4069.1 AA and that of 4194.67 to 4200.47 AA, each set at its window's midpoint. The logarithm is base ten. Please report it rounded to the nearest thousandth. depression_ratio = 0.087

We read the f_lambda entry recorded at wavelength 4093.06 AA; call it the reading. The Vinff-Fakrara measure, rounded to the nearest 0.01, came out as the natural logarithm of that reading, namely 4.43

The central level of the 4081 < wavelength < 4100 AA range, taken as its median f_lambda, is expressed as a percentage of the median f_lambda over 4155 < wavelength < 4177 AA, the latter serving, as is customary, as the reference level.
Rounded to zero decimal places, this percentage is 99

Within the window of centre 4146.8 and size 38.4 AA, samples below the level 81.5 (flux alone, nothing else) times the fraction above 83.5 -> 7.5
